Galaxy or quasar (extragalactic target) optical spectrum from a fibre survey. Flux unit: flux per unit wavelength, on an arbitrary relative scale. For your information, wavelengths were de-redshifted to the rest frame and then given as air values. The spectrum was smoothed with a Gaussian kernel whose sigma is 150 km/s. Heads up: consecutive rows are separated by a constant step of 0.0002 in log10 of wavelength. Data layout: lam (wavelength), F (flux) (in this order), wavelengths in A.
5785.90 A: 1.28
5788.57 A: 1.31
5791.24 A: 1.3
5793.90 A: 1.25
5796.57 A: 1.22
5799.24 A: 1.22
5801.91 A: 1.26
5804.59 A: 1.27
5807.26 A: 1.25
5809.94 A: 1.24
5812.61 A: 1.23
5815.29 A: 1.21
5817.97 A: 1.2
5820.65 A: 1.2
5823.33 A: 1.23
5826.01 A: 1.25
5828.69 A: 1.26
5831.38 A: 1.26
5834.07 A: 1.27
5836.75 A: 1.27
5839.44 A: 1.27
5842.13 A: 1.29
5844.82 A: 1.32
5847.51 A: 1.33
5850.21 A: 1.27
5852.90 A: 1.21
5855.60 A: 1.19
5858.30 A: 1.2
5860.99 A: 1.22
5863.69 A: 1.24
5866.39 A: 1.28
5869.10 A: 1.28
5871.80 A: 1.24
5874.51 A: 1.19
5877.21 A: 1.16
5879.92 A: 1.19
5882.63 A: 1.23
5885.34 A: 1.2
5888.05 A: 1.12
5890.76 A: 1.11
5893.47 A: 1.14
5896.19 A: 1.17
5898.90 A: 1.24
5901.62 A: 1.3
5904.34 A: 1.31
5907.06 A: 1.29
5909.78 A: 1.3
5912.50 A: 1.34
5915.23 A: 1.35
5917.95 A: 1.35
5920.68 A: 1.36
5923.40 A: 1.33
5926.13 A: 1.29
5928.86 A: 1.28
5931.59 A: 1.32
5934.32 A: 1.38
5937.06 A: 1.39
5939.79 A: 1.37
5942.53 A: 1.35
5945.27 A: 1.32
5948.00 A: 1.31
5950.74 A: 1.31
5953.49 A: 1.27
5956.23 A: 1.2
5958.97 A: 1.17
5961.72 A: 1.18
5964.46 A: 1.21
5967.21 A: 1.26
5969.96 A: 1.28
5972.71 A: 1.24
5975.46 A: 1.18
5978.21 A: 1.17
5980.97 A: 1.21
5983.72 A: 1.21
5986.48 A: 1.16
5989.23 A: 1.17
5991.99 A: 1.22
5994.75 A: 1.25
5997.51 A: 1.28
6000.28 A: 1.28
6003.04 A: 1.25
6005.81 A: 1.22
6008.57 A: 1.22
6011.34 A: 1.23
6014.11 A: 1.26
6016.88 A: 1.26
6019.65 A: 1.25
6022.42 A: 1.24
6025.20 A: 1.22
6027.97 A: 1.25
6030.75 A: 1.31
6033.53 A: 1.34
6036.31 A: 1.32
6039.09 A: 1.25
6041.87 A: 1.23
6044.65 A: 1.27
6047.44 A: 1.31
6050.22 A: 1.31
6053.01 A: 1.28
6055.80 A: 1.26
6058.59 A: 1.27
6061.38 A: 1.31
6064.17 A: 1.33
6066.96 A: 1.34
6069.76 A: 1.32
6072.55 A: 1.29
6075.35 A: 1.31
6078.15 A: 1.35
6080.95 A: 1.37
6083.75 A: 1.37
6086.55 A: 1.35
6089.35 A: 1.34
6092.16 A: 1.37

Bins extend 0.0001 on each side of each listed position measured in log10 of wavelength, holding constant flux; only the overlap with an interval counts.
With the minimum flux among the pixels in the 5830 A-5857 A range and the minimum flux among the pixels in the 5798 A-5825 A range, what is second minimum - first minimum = 0.01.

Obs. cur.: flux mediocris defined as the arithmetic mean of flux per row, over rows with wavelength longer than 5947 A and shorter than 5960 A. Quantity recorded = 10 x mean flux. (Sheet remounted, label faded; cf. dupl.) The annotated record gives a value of 12.5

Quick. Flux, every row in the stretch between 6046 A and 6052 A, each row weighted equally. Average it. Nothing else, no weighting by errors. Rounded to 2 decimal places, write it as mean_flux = 1.31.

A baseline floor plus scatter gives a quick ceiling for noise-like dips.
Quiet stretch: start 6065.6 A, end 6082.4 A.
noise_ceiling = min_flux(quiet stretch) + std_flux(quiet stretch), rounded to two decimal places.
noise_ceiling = 1.32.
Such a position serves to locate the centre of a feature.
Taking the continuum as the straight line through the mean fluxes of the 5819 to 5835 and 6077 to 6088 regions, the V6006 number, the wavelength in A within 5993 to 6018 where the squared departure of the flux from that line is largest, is 6008.57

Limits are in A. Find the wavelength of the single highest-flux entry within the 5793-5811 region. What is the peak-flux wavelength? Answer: 5804.59 A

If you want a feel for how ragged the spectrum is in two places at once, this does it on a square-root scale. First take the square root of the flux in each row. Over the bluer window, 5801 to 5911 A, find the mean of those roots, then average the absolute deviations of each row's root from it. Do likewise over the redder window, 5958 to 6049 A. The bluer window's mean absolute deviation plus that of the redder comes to 0.035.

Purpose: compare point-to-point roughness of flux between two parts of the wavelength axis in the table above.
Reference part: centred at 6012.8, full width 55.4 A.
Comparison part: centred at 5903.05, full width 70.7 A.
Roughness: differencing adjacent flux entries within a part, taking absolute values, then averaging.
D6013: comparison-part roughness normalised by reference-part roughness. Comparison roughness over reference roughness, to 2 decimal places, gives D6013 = 1.28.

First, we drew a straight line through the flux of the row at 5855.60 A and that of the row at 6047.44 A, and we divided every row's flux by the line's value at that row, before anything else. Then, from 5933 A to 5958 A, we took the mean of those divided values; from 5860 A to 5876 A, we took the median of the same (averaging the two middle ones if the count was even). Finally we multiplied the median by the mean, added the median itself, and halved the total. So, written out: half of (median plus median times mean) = 1.07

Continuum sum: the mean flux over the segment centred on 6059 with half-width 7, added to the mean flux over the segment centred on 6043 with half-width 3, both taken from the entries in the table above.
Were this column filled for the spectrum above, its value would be 2.54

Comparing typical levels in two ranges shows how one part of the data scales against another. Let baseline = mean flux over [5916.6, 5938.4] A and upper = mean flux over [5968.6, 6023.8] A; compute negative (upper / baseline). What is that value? -0.92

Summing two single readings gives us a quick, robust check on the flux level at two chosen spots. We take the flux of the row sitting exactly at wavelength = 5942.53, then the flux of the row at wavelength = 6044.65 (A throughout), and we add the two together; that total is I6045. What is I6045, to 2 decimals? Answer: 2.62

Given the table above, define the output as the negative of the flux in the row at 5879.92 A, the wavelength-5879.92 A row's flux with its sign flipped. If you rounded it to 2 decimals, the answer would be -1.19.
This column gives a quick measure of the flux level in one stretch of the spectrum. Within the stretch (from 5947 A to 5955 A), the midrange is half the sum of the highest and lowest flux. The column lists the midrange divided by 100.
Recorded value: 0.0129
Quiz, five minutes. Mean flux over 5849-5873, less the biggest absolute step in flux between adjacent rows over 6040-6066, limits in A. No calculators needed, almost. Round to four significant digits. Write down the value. 1.197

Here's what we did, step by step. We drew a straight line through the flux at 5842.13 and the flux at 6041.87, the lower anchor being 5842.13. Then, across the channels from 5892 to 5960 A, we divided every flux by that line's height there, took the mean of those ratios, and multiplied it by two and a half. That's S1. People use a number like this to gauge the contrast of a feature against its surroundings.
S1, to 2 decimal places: 2.57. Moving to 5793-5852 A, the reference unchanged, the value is 2.42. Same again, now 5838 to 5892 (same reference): 2.39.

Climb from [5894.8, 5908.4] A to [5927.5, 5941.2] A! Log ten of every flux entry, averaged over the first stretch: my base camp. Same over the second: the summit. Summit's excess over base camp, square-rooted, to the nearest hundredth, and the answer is 0.17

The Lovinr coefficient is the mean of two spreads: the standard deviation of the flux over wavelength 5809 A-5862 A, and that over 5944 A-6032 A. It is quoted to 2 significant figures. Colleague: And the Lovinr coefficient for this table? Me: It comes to 0.042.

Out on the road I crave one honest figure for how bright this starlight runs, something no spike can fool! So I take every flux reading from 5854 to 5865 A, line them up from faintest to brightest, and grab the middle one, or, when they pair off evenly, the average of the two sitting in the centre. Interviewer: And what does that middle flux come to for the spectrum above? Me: 1.21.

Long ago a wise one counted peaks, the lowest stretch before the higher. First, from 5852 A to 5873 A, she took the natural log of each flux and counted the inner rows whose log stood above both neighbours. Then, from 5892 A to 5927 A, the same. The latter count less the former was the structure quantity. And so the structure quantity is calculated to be 2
